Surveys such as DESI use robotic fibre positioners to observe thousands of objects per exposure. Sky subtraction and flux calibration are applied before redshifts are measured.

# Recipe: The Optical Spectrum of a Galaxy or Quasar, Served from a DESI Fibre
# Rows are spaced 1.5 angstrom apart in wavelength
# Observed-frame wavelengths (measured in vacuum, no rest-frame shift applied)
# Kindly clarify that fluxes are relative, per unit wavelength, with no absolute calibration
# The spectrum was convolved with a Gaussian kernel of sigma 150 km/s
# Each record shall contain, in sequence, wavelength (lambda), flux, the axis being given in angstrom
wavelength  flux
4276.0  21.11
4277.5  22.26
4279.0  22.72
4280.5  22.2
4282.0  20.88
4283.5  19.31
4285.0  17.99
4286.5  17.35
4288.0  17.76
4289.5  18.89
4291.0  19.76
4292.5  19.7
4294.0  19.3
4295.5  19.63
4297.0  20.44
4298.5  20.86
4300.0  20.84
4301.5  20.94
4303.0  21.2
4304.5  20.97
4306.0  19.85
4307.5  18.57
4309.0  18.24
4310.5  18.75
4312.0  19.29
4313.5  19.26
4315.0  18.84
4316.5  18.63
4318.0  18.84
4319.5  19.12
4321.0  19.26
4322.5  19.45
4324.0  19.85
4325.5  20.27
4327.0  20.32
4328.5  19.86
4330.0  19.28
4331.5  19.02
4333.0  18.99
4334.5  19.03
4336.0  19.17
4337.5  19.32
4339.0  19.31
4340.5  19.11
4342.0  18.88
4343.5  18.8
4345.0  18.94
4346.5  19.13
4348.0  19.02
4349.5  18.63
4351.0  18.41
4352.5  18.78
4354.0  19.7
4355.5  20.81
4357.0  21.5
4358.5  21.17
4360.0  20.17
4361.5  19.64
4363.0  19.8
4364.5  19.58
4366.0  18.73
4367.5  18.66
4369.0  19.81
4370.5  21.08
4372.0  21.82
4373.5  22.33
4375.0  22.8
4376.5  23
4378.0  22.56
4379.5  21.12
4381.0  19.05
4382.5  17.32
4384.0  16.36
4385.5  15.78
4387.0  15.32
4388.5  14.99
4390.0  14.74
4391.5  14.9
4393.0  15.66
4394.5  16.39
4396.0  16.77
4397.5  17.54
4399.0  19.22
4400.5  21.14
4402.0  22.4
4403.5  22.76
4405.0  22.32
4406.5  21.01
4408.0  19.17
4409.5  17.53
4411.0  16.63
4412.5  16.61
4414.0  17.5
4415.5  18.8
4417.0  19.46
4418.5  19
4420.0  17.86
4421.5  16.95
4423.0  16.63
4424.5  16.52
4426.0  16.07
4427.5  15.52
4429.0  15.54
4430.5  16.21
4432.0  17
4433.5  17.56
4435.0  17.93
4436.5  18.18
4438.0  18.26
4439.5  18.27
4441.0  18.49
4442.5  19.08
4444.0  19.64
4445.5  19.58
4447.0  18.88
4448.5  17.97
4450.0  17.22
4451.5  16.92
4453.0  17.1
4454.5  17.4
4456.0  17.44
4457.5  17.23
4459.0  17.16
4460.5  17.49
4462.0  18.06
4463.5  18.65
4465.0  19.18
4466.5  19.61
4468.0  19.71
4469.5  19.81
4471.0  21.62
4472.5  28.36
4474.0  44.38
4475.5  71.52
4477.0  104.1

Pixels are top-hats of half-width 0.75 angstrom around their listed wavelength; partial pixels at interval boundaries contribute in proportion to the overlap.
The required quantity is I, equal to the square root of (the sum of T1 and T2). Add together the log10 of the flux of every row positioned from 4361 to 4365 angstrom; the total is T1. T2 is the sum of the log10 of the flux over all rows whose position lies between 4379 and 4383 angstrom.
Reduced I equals 2.78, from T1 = 3.88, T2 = 3.84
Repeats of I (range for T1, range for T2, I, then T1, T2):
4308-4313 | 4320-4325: 2.77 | 3.82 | 3.87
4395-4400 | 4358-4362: 2.77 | 3.75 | 3.92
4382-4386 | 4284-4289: 2.72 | 3.65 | 3.74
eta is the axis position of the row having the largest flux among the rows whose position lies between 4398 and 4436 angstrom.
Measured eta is 4403.5 angstrom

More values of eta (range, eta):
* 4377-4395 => 4378.0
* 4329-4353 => 4337.5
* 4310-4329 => 4327.0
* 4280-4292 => 4280.5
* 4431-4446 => 4444.0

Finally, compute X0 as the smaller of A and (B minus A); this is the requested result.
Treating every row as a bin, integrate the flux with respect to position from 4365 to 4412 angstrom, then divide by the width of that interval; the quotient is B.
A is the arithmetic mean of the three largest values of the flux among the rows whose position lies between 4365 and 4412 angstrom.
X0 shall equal -3.9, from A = 23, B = 19.0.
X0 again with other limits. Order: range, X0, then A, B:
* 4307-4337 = -0.9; 20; 19.2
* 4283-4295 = -0.8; 20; 18.8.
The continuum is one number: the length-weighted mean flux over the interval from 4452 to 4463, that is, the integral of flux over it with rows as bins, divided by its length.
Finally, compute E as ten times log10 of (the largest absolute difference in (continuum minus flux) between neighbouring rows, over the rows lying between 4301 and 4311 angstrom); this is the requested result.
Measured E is 1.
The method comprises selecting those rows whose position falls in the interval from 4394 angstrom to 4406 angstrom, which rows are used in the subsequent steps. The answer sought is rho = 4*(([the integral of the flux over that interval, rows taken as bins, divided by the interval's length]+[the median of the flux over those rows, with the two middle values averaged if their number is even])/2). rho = 80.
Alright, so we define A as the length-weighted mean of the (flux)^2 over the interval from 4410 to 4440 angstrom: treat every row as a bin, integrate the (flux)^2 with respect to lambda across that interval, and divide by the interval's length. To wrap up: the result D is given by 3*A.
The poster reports 903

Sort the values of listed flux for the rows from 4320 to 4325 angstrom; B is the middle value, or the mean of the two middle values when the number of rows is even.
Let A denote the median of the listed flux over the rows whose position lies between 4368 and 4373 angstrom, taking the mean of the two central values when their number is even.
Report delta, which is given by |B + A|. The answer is 40.5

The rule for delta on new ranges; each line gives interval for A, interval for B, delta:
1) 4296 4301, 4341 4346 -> 39.7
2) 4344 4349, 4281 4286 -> 38.3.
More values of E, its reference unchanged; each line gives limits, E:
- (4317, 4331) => -2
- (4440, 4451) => 0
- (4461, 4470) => -2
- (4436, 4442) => -7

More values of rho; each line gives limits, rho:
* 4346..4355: 76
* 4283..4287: 72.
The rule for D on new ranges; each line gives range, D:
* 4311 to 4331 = 1129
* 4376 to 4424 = 1023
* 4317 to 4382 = 1186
